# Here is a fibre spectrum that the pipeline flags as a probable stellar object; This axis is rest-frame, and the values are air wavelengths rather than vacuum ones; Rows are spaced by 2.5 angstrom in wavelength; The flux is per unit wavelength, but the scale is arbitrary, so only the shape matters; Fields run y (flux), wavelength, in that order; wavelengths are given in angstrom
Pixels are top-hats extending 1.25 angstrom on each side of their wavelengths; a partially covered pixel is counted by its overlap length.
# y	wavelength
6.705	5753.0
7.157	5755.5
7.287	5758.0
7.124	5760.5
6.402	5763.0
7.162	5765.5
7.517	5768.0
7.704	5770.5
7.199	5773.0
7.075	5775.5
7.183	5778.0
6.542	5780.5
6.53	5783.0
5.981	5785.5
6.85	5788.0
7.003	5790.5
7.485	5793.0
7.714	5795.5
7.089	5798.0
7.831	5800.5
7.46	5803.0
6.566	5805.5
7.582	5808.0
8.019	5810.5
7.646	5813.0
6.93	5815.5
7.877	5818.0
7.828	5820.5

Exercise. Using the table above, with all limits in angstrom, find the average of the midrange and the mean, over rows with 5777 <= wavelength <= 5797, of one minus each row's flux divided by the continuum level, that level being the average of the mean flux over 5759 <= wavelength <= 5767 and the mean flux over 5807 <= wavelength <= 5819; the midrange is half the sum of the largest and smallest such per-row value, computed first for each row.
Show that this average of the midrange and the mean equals 0.05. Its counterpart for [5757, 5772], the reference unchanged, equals 0.02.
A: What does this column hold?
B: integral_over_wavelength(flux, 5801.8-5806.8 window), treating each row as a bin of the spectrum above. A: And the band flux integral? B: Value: 35.1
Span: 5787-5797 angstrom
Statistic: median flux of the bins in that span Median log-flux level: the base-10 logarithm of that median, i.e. 0.860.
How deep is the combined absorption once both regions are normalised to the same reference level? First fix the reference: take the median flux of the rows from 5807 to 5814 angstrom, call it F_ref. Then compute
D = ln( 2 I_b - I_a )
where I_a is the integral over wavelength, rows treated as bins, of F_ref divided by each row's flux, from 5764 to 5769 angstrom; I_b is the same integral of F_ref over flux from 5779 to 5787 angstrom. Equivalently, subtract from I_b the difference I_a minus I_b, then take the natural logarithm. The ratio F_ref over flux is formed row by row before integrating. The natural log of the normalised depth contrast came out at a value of 2.6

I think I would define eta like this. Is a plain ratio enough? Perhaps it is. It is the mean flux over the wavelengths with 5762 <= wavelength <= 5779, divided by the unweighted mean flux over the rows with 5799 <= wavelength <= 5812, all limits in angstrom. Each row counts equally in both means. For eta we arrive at 0.96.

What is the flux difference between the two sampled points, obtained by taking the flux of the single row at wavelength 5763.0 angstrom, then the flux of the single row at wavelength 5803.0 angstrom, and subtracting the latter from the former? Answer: -1.1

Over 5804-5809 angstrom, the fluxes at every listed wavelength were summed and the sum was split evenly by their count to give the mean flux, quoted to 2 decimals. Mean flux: 7.07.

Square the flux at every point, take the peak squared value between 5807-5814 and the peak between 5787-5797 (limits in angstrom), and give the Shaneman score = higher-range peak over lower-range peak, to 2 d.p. 1.08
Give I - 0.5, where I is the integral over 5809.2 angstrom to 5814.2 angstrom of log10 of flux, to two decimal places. 3.97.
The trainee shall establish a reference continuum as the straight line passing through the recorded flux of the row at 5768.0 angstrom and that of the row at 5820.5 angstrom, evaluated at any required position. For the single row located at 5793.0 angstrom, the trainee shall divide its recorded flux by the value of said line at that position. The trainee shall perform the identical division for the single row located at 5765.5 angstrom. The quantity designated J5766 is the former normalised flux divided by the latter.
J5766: 1.02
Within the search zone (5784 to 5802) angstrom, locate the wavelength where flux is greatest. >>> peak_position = 5800.5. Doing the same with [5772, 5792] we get 5773.0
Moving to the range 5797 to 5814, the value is 5810.5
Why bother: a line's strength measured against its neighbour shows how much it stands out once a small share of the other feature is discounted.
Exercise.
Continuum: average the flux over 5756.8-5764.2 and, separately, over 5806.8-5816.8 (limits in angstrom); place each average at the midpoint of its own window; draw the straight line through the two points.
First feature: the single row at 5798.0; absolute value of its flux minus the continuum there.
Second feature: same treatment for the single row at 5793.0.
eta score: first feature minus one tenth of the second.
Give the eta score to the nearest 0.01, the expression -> 0.28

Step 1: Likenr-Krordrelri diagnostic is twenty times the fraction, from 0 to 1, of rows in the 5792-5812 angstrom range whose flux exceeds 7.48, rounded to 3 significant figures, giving 12.5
